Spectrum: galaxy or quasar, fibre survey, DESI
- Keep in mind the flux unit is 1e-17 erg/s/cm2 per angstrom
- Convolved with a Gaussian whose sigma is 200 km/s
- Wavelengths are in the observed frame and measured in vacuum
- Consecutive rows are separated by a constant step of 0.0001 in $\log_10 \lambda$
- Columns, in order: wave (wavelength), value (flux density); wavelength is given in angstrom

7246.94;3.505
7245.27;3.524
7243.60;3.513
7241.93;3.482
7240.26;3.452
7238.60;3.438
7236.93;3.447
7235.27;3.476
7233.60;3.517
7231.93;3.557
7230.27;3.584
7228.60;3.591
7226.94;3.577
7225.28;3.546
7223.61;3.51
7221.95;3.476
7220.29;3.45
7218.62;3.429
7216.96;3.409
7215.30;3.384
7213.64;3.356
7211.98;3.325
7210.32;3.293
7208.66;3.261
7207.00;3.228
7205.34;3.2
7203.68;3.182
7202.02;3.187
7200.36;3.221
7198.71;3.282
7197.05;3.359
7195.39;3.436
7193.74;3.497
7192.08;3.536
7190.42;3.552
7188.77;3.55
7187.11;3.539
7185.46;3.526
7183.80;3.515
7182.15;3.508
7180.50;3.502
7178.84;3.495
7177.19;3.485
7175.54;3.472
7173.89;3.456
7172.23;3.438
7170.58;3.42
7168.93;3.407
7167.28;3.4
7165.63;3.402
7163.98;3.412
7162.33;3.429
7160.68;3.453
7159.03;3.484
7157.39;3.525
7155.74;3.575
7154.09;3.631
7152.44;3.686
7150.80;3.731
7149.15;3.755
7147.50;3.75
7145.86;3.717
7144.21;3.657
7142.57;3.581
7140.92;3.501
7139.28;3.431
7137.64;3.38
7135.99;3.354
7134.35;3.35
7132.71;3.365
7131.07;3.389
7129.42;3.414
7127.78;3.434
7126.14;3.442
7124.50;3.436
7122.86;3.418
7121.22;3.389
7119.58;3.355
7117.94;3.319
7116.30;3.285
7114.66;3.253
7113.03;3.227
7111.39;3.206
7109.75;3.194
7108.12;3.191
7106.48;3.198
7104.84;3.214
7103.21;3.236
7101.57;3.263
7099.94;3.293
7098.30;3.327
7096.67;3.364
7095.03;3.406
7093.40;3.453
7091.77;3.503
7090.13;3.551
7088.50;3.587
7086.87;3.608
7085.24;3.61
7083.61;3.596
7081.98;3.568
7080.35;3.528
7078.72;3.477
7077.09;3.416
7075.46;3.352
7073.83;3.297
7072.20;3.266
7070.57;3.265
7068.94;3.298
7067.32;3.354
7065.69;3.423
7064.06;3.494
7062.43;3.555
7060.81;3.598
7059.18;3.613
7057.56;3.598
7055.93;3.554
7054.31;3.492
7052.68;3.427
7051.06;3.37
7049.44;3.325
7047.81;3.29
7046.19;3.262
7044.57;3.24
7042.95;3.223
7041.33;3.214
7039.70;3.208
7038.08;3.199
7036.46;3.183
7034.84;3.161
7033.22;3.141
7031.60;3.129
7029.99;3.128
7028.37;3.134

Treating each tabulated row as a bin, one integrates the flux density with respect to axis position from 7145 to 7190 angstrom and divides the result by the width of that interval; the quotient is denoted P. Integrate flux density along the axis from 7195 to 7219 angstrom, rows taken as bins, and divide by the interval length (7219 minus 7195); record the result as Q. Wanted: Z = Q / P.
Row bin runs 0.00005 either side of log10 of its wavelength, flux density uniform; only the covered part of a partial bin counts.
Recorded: 0.94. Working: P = 3.53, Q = 3.30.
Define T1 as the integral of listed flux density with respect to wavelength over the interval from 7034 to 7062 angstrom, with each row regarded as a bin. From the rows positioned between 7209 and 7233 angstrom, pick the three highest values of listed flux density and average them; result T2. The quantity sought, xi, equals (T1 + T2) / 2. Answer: 49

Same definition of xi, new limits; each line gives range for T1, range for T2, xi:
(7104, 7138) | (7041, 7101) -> 58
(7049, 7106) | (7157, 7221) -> 100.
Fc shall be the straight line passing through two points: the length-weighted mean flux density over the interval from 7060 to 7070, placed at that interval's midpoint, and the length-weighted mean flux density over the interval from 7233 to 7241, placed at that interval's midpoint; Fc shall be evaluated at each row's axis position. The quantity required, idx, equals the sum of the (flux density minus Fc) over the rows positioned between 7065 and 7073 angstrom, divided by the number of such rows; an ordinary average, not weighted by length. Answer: -0.13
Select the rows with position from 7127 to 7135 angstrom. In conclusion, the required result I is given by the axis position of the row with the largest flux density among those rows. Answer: 7127.78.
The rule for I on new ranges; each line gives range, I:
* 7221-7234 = 7228.60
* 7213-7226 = 7225.28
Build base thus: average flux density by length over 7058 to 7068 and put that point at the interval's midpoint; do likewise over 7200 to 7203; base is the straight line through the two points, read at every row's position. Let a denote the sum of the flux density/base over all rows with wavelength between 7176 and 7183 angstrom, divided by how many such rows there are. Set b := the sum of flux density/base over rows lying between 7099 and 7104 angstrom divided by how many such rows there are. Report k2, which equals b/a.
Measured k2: 0.88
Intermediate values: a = 1.08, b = 0.95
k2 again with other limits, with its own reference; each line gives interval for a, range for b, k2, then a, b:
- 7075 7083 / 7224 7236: 1.14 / 1.00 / 1.13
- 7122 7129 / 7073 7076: 0.94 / 1.02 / 0.95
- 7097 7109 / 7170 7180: 1.12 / 0.95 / 1.06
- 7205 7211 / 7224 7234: 1.11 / 1.02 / 1.14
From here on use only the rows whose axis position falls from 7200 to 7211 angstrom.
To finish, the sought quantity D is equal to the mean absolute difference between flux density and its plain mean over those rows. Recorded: 0.031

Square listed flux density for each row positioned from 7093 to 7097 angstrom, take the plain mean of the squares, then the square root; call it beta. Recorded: 3.41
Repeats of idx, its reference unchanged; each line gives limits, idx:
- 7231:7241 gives 0.01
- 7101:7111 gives -0.24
